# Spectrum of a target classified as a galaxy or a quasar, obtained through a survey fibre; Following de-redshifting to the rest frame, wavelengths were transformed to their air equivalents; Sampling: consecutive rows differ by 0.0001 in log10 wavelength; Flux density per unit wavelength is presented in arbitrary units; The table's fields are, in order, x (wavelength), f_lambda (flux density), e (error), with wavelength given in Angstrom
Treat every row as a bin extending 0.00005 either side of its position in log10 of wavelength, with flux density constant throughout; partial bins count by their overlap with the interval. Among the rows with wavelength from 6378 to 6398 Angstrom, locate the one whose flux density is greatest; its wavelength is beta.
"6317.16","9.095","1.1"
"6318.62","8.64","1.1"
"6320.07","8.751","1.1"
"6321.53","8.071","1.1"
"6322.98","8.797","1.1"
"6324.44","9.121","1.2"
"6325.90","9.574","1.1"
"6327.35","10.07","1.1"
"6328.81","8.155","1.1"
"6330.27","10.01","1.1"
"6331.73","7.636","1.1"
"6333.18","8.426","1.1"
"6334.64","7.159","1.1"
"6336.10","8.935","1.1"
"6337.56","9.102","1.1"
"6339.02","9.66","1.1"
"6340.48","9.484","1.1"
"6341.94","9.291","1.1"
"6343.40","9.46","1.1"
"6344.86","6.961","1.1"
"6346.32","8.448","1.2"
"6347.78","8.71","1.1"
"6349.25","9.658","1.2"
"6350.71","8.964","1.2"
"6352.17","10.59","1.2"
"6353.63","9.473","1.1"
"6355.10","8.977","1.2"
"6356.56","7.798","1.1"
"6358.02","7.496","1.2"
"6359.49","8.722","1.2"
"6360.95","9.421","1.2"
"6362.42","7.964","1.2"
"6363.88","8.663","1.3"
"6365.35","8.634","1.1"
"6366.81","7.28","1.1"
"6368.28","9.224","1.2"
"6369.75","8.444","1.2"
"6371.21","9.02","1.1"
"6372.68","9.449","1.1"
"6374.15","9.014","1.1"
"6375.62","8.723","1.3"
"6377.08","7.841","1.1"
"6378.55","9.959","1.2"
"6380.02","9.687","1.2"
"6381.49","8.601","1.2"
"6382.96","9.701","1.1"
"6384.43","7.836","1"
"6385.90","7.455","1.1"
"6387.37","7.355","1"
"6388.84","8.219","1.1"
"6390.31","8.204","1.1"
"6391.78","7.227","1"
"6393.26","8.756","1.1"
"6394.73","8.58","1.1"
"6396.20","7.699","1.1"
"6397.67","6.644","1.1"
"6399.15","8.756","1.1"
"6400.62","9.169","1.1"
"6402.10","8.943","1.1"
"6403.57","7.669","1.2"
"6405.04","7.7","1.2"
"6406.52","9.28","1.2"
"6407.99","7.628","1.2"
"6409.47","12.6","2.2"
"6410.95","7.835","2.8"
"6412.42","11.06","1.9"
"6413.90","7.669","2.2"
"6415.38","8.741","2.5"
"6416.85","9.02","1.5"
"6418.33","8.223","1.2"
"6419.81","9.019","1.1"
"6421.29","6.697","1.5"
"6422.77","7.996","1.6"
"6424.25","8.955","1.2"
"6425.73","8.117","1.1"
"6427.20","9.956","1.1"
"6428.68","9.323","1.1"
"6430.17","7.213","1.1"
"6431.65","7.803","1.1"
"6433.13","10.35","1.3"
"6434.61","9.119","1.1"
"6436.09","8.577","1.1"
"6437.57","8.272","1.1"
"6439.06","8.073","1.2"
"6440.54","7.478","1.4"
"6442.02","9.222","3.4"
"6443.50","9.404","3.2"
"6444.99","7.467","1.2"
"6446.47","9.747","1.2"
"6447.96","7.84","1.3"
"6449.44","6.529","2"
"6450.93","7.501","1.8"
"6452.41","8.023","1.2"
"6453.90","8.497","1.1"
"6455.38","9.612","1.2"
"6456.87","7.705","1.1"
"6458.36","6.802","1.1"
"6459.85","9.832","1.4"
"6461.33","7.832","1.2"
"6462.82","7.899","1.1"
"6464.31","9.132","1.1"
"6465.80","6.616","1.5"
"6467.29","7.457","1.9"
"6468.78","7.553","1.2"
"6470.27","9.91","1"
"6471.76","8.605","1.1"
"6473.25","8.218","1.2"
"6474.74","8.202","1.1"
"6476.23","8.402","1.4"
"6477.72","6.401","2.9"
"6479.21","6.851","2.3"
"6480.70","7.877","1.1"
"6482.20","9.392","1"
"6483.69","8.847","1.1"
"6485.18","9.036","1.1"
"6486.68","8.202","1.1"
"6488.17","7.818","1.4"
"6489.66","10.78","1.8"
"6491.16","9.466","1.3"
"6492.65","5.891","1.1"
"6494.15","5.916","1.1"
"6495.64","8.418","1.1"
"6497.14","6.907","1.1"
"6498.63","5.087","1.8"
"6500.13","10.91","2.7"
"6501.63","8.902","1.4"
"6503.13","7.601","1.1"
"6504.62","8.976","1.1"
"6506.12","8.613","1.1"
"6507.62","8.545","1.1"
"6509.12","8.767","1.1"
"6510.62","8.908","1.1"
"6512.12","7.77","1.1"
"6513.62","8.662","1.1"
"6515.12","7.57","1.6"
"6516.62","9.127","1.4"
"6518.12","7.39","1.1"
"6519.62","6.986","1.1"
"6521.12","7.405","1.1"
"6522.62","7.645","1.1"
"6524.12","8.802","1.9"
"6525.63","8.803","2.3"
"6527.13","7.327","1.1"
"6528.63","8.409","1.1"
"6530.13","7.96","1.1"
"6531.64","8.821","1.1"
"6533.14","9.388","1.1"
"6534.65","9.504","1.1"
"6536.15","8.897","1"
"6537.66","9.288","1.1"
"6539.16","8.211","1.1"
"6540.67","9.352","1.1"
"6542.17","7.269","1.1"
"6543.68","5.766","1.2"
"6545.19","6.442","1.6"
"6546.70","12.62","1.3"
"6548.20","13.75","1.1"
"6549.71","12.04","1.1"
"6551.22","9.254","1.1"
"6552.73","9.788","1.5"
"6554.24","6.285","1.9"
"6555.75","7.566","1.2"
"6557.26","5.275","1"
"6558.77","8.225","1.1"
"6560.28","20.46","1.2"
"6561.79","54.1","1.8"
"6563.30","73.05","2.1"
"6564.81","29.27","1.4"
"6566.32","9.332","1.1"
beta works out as 6378.55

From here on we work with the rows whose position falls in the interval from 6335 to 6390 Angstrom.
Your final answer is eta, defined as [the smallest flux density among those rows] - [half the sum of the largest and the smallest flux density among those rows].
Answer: -1.81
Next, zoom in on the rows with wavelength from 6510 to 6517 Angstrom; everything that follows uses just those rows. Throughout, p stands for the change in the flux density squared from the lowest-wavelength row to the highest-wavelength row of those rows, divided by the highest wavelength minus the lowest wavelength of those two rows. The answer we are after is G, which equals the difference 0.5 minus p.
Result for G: -0.2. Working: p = 1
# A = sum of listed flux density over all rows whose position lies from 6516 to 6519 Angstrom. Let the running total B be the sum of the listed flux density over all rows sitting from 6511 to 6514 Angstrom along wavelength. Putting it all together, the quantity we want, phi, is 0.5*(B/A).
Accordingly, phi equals 0.497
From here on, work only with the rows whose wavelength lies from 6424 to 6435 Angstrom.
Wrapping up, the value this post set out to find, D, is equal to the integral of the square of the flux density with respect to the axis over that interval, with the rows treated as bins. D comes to 872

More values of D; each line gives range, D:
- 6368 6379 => 880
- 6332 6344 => 955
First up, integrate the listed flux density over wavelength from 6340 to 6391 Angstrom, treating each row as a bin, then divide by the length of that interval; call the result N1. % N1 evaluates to 8.7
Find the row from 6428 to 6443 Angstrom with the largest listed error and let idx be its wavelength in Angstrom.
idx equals 6442.02 Angstrom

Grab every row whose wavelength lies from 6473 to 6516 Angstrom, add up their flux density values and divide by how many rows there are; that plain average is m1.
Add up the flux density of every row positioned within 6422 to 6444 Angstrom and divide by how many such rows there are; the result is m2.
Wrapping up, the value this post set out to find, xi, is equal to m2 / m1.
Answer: 1.06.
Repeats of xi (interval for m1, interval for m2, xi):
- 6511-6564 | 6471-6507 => 0.68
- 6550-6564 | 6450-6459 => 0.37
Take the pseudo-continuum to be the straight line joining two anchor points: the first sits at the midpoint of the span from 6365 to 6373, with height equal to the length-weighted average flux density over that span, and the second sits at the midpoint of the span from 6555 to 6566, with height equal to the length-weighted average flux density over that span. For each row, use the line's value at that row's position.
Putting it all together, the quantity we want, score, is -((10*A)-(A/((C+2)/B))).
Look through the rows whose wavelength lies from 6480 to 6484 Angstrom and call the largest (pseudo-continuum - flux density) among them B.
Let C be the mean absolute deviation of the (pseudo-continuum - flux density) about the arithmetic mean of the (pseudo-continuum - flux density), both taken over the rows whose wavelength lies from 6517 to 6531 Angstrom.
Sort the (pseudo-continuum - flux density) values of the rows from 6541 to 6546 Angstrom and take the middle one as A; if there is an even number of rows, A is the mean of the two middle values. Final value -101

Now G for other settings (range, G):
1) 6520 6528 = 0.7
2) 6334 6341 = -6.1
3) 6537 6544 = 9.3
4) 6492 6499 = 2.0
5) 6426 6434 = -0.8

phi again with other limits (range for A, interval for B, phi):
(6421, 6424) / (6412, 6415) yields 0.637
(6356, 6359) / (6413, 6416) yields 0.536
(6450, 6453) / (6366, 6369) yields 0.532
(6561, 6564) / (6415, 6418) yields 0.070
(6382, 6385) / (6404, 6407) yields 0.484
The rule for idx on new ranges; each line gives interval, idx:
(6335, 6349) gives 6346.32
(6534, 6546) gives 6545.19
